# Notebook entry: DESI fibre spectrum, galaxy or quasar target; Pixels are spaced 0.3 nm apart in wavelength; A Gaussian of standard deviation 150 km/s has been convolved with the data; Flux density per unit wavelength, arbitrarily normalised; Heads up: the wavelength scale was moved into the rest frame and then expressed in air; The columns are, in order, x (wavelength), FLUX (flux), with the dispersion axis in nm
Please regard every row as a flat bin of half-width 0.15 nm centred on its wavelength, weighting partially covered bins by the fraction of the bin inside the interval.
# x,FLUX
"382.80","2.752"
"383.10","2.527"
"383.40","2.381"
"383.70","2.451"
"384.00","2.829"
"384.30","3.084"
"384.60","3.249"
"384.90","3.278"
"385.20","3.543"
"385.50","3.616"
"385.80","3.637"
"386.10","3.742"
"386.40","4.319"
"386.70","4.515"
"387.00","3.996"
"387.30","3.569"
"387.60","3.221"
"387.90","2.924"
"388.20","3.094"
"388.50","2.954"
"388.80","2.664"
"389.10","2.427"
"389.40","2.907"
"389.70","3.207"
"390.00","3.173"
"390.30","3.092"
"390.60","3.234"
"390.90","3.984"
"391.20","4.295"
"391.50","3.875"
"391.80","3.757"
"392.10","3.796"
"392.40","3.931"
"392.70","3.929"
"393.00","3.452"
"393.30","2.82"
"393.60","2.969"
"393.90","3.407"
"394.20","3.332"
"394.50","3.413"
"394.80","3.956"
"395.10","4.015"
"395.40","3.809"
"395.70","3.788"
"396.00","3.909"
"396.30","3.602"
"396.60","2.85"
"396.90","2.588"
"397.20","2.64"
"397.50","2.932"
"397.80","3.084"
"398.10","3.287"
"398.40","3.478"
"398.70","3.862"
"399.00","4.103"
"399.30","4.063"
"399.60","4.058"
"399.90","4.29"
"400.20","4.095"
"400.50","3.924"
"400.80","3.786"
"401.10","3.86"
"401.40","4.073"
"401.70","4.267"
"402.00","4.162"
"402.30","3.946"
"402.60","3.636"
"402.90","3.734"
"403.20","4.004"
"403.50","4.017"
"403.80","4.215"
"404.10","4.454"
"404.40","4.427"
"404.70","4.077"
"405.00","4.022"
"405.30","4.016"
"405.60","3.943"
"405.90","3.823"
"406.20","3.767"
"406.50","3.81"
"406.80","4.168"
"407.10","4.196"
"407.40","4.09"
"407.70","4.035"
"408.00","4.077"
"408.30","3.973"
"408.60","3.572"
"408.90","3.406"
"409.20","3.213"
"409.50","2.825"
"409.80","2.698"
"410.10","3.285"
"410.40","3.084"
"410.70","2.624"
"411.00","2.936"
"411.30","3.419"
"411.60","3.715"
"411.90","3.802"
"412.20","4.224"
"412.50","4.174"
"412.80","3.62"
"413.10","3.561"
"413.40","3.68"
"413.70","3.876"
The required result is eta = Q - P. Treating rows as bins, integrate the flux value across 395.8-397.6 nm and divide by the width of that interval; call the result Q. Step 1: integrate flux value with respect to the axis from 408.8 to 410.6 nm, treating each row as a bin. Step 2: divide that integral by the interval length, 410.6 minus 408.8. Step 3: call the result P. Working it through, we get 0.0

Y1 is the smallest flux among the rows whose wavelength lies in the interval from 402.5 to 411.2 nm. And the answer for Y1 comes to 2.624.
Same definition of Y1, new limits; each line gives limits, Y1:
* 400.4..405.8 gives 3.636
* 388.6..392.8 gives 2.427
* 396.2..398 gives 2.588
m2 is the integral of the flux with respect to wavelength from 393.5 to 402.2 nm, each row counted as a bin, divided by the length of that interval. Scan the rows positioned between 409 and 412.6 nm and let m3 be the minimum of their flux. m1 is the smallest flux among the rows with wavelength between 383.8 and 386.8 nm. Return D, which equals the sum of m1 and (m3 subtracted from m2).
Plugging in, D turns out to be 3.9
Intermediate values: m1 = 2.829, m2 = 3.65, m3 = 2.624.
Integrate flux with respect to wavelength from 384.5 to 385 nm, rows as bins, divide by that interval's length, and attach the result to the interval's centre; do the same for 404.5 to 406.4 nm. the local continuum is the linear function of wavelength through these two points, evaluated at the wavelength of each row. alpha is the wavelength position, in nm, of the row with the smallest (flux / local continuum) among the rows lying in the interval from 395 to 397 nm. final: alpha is 396.90 nm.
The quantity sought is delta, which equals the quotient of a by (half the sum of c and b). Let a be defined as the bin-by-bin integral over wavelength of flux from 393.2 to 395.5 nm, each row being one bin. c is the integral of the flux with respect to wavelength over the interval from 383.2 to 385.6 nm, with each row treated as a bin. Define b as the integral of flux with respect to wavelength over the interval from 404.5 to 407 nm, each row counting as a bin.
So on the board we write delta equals 0.93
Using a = 8.0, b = 9.9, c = 7.3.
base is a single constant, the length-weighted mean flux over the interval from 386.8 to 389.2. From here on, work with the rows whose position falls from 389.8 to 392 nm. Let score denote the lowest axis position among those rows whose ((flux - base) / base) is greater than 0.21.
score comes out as 390.90 nm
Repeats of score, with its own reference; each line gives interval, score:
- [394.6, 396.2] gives 394.80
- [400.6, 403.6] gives 401.10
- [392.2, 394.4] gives 392.40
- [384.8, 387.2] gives 386.40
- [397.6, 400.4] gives 398.70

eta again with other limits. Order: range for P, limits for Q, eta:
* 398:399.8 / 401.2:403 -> 0.1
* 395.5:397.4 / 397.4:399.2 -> 0.3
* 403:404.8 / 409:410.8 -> -1.2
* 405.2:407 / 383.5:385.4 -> -0.9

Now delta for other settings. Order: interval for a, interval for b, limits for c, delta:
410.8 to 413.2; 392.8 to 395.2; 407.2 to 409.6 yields 1.03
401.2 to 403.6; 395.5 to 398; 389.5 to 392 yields 1.13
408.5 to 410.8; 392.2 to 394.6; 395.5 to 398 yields 0.88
